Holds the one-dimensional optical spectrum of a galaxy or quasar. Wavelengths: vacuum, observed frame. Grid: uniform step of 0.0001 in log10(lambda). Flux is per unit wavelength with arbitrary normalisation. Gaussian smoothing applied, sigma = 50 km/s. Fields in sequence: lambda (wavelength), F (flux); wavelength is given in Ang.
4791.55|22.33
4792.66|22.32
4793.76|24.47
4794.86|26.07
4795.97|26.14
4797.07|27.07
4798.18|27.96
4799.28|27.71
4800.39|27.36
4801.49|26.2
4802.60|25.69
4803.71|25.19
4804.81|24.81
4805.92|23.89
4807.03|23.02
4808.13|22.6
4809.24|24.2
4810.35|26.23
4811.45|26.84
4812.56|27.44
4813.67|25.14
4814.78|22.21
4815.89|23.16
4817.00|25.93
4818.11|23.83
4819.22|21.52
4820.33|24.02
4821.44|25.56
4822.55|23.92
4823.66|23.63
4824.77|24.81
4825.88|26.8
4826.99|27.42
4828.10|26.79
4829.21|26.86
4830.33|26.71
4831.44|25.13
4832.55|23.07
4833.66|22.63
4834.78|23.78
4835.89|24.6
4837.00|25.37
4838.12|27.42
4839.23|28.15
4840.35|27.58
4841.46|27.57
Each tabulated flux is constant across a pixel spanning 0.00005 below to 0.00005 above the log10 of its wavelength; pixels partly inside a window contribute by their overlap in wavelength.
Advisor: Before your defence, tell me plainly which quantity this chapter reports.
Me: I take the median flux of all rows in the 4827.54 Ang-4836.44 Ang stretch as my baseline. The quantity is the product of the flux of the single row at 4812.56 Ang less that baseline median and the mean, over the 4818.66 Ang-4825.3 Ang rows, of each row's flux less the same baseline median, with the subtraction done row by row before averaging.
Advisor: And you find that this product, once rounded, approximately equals -2.5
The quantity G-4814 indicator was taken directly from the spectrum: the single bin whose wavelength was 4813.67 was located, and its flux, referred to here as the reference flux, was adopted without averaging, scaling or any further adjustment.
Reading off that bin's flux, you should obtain 25.14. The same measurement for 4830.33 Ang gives 26.71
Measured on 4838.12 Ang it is 27.42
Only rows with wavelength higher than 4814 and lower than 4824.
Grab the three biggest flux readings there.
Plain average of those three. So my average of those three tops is 25.2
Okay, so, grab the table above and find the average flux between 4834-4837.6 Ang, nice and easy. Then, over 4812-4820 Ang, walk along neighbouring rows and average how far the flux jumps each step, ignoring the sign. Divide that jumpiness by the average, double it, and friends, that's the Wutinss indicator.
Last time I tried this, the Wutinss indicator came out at 0.18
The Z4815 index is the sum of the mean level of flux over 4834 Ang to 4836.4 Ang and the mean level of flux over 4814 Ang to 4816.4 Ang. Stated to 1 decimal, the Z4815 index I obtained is 46.9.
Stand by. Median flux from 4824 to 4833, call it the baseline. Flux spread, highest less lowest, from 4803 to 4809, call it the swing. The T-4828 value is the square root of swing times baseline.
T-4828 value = 8.3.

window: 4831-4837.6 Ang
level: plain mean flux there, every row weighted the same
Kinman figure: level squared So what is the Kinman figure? 581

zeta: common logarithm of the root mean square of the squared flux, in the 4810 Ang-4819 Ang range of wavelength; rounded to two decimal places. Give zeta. 2.81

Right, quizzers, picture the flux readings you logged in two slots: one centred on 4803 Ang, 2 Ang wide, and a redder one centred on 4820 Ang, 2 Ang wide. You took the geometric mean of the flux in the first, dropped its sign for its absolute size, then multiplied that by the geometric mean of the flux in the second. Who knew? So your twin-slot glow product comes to 578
